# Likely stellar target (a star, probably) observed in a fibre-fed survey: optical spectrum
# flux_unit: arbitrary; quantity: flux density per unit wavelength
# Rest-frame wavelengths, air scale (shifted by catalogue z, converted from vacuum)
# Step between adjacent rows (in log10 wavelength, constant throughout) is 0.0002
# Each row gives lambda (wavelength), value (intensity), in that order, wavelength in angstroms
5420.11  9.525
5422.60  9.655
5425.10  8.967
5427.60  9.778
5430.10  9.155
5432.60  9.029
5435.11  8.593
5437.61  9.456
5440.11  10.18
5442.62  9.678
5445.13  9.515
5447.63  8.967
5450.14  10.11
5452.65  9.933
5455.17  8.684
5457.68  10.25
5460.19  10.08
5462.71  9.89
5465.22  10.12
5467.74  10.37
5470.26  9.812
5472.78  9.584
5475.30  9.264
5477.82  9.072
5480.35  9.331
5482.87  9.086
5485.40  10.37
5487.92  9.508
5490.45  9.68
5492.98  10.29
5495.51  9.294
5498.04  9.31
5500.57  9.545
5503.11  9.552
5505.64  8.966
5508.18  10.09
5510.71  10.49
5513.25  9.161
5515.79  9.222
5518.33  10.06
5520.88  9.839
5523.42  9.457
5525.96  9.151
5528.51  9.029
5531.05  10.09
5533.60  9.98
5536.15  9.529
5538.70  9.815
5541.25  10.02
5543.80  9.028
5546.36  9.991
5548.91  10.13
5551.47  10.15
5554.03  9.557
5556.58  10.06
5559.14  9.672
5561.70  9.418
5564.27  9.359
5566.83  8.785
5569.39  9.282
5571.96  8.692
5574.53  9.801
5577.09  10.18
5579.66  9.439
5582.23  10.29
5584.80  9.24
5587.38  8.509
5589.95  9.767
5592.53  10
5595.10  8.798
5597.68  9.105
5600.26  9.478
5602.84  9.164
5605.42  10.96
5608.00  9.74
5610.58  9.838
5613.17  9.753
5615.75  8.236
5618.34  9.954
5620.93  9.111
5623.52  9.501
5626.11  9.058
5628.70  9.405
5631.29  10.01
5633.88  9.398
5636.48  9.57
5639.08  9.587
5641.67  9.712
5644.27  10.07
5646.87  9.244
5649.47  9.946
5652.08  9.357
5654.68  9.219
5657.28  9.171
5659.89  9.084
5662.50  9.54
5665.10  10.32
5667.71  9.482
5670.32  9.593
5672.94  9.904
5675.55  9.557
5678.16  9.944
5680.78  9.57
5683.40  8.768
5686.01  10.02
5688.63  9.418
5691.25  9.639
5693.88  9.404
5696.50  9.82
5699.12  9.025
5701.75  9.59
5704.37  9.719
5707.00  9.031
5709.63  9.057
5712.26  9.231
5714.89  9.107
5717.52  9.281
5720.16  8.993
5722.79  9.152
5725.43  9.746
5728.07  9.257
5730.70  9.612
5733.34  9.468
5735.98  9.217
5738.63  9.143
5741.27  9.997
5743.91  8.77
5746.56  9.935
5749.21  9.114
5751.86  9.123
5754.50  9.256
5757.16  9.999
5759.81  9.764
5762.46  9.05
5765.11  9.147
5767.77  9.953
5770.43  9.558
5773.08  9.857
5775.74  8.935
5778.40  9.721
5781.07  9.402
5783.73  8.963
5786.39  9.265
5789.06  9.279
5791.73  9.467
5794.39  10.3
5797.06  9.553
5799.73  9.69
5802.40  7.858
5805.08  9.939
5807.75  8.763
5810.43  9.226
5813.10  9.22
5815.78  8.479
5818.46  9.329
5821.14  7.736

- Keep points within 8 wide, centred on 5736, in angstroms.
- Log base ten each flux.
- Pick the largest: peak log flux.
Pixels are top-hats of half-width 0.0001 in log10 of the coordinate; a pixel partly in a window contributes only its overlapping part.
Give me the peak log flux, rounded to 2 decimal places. 0.98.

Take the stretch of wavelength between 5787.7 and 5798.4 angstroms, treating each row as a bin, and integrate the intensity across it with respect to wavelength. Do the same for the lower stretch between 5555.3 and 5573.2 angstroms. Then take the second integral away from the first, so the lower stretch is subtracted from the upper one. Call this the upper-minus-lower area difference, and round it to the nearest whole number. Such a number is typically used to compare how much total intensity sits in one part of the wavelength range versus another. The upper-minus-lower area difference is -64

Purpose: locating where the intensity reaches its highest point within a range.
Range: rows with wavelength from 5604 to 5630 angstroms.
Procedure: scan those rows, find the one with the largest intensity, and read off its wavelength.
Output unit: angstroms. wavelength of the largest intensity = 5605.42 angstroms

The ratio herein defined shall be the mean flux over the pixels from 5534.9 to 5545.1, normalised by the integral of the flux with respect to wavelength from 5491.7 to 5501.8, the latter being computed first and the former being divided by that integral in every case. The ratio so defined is 0.099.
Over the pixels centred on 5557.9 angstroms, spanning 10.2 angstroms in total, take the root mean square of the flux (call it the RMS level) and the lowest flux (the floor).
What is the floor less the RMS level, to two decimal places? -0.26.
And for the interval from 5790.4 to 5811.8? -1.52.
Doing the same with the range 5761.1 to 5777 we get -0.49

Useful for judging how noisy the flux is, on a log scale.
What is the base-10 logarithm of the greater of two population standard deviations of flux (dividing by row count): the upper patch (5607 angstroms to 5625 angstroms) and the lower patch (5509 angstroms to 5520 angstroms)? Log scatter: -0.25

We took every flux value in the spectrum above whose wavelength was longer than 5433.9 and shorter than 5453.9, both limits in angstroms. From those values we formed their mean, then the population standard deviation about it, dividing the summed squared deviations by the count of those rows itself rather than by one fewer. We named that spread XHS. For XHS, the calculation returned 0.52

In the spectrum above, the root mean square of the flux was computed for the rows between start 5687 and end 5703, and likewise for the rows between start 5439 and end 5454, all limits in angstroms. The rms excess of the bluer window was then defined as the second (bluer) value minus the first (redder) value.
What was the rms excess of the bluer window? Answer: 0.25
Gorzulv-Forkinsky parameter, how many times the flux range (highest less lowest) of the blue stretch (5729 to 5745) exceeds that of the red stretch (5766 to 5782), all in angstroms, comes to 1.2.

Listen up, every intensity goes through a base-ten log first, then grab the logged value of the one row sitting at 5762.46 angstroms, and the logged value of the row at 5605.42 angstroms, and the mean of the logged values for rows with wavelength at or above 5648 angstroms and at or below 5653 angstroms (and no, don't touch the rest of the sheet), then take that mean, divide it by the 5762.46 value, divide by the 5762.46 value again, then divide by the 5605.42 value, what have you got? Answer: 1.03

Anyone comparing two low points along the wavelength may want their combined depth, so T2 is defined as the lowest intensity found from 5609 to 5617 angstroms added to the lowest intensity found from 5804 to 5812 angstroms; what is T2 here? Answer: 17.0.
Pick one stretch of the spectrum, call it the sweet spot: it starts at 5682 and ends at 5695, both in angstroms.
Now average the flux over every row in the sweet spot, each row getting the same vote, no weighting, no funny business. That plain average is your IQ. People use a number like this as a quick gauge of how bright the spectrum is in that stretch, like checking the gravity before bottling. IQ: 9.45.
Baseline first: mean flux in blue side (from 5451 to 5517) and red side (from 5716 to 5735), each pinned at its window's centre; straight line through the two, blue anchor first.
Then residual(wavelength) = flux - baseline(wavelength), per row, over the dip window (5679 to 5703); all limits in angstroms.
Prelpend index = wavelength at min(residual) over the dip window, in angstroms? 5683.40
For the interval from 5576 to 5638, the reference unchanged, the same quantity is 5615.75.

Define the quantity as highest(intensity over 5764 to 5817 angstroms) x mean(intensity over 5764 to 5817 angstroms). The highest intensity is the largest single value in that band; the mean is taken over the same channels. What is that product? 96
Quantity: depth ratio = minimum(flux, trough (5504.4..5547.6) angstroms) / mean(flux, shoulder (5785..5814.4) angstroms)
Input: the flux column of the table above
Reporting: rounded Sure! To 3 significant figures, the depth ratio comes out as 0.962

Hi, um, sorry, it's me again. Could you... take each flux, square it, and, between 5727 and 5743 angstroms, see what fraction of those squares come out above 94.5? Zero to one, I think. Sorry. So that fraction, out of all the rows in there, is 0.17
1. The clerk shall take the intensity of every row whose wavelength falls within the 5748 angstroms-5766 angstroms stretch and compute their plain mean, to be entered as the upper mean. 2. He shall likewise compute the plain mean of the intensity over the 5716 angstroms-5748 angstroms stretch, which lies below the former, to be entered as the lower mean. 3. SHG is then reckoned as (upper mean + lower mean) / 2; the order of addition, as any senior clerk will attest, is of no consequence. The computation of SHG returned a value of 9.37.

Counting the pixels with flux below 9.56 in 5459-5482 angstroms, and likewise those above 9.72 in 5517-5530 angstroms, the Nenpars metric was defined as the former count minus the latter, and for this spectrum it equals 1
